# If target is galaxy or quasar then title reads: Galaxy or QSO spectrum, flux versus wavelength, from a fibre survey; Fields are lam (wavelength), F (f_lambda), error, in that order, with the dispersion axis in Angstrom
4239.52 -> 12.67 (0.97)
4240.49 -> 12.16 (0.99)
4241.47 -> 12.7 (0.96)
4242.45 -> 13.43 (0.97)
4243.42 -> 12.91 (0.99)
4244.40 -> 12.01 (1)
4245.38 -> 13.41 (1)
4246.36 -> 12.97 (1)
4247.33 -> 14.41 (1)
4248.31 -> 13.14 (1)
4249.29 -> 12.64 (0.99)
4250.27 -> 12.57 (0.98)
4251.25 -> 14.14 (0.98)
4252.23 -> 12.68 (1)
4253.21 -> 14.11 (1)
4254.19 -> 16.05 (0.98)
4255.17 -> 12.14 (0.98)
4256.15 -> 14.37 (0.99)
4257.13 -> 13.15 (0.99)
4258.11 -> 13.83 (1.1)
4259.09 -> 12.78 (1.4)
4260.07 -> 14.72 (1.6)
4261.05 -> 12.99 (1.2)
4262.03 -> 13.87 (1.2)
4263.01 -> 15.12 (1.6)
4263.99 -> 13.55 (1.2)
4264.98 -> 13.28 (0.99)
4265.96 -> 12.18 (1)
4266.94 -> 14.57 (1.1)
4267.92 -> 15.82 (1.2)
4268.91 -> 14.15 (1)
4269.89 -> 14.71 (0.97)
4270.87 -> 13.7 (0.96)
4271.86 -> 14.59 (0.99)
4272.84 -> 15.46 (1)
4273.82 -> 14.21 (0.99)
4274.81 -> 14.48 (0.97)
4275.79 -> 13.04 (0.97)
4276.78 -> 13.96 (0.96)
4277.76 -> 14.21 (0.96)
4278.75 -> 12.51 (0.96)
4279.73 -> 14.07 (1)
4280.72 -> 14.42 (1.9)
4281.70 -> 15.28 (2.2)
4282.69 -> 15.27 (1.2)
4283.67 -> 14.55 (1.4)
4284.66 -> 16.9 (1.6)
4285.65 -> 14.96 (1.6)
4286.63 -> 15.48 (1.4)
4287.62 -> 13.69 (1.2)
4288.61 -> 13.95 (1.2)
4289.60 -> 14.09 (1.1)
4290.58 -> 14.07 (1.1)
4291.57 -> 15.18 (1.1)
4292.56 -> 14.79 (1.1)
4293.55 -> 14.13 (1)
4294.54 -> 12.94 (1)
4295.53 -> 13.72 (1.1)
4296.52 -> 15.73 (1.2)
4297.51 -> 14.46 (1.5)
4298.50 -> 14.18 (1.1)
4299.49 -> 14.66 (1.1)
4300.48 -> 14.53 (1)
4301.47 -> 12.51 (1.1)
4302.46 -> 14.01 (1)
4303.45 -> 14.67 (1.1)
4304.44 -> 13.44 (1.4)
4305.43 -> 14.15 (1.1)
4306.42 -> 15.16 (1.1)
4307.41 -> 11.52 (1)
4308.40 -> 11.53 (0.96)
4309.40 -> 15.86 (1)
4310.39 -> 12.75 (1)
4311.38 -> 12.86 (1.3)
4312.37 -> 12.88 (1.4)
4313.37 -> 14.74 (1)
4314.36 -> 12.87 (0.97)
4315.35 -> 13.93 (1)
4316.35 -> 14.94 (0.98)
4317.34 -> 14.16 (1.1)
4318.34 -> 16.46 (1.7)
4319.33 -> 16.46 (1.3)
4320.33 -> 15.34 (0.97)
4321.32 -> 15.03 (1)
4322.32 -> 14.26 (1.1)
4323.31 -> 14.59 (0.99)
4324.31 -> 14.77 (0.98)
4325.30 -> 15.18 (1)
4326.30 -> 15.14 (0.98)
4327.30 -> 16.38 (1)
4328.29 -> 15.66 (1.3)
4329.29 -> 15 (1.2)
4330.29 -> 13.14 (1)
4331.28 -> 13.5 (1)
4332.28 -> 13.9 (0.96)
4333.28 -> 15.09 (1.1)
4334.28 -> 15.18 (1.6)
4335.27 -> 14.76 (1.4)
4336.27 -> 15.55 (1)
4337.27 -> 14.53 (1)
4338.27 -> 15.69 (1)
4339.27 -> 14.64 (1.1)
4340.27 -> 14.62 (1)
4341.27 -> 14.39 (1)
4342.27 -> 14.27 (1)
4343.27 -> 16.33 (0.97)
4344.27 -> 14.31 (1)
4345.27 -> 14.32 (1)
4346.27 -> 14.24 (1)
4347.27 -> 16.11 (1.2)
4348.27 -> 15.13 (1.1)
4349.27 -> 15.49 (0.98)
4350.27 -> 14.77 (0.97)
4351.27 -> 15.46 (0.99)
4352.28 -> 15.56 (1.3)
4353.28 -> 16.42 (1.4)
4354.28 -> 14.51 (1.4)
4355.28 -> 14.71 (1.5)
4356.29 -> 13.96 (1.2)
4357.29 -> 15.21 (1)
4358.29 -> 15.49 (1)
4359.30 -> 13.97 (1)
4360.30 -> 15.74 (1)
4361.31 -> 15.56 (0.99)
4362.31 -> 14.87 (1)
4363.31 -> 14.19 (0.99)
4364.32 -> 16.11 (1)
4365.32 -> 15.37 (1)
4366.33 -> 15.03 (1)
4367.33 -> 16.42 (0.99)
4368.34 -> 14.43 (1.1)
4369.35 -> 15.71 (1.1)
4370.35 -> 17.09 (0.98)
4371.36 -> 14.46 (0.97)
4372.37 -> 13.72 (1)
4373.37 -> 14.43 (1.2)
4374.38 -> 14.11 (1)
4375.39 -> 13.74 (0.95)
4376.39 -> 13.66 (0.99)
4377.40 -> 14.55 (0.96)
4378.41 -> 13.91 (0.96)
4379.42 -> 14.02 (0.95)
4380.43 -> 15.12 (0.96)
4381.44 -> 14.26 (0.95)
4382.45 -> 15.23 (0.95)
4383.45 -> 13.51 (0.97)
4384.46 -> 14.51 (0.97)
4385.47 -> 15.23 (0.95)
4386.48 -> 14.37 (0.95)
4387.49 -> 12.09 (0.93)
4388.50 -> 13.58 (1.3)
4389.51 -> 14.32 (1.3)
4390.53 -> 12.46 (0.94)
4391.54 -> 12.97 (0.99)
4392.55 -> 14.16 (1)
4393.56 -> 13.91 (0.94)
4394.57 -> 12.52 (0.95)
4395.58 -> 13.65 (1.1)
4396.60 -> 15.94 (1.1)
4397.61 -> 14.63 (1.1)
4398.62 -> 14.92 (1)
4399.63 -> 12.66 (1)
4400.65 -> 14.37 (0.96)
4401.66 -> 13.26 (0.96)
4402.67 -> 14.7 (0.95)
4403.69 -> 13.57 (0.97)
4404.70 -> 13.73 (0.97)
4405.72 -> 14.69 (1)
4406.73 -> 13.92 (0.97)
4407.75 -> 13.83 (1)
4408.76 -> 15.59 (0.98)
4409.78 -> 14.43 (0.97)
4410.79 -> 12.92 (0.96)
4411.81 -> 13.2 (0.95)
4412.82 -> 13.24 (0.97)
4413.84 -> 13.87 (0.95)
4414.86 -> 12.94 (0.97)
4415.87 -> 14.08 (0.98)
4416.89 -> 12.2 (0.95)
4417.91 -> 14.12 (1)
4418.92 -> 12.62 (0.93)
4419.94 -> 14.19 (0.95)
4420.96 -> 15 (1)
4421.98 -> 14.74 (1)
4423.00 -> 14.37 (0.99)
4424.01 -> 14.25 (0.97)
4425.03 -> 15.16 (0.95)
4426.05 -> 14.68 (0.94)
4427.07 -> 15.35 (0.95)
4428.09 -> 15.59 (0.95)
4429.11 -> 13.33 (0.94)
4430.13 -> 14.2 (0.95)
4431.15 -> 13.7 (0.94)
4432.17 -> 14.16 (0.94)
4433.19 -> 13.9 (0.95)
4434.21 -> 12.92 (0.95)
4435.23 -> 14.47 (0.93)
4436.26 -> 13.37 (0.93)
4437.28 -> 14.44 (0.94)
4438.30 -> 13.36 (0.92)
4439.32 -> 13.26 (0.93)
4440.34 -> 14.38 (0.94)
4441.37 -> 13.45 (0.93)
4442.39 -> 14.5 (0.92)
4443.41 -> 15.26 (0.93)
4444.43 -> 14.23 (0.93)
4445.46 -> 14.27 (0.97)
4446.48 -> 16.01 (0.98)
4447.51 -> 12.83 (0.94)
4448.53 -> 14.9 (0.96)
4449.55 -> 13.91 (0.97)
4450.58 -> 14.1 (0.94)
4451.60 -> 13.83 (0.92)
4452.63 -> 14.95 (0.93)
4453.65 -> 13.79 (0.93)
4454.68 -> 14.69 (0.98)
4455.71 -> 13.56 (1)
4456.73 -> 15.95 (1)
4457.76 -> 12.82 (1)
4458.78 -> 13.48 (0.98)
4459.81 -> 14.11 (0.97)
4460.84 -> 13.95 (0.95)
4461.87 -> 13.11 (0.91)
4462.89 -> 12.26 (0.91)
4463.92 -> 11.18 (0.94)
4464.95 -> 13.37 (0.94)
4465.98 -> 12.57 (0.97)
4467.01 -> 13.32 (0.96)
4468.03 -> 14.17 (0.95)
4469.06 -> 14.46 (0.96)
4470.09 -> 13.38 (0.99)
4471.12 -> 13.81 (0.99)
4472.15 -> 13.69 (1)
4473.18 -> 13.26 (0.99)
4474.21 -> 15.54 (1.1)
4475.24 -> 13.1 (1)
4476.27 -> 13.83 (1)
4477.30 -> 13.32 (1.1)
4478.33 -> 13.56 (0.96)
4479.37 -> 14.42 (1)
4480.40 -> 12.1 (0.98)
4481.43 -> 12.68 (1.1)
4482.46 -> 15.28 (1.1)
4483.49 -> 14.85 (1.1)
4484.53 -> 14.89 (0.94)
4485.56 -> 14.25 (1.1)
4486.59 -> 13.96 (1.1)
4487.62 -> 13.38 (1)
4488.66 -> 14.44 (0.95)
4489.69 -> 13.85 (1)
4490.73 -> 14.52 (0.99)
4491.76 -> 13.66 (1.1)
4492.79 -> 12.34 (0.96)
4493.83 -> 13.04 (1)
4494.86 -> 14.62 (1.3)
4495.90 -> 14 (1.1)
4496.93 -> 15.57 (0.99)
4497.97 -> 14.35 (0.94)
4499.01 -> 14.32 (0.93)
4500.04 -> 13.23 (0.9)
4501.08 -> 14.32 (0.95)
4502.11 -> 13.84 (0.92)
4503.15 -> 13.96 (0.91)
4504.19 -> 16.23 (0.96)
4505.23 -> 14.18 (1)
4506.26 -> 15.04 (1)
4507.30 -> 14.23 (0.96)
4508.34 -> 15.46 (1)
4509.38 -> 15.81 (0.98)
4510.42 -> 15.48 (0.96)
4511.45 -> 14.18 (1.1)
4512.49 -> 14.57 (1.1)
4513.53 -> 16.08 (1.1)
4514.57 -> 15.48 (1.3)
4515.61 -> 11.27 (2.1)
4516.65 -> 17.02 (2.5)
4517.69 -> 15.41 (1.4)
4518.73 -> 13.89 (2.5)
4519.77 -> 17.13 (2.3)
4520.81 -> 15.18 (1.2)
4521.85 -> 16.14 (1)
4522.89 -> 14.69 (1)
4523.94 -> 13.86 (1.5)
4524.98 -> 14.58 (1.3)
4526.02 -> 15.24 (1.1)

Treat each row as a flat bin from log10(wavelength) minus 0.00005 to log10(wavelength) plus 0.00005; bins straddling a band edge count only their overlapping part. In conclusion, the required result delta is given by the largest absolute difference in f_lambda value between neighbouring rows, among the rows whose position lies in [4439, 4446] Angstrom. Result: 1.1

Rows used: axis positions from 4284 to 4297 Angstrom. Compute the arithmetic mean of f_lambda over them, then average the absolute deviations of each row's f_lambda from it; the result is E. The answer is 0.8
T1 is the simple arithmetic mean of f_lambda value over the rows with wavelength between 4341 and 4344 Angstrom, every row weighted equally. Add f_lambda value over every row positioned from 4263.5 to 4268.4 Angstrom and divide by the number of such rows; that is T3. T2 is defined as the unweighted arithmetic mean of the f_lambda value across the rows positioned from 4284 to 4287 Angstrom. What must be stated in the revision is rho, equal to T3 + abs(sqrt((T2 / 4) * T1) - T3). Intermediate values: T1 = 15.0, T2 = 15.8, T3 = 13.9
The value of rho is 20.1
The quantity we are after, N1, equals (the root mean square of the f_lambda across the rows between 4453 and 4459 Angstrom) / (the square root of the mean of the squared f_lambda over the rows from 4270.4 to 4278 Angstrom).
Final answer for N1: 0.99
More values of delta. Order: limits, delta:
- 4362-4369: 2.0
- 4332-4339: 1.2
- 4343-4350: 2.0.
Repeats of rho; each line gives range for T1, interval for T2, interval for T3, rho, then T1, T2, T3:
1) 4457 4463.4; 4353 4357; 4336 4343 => 22.6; 13.3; 14.9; 14.8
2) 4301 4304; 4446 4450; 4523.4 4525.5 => 21.4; 13.7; 14.4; 14.2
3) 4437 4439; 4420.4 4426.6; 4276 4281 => 20.5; 13.9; 14.7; 13.8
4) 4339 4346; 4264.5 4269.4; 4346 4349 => 23.1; 14.7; 14.0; 15.2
